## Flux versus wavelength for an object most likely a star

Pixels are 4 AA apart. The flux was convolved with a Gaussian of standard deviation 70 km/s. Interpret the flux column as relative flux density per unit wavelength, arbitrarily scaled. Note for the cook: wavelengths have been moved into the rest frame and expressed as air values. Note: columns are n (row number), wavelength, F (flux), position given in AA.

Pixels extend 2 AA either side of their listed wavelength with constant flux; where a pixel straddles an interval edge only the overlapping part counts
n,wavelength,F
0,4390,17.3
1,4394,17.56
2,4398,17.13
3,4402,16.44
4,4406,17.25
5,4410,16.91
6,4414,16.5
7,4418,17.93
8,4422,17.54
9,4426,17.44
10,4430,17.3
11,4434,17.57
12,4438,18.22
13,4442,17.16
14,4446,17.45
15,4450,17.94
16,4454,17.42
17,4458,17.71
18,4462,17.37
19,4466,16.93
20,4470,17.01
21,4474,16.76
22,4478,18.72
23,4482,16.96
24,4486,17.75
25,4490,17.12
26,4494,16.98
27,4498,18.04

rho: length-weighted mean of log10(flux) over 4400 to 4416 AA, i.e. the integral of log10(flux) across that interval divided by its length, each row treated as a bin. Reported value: 1.22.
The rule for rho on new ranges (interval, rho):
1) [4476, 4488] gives 1.25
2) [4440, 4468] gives 1.24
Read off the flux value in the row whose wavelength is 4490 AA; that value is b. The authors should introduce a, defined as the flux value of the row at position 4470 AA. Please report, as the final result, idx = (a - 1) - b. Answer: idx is -1.1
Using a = 17.01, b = 17.12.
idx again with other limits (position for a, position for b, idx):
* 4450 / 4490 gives -0.2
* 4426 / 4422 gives -1.1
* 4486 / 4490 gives -0.4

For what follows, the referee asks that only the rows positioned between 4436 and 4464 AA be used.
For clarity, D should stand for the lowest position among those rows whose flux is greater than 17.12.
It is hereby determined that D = 4438 AA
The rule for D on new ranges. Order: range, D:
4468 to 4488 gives 4478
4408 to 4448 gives 4418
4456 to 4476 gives 4458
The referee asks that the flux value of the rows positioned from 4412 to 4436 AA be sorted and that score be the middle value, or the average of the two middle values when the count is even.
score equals 17.5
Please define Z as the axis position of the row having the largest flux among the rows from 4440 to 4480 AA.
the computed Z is 4478 AA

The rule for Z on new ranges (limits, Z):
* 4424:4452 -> 4438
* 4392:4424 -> 4418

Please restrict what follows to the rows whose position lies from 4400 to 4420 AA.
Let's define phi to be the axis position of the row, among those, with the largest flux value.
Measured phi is 4418 AA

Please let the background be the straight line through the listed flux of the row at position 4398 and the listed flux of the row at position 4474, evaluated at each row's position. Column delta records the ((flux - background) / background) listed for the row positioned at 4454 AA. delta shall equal 0.033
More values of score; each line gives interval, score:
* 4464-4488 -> 17.0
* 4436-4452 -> 17.7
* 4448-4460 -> 17.7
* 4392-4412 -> 17.1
